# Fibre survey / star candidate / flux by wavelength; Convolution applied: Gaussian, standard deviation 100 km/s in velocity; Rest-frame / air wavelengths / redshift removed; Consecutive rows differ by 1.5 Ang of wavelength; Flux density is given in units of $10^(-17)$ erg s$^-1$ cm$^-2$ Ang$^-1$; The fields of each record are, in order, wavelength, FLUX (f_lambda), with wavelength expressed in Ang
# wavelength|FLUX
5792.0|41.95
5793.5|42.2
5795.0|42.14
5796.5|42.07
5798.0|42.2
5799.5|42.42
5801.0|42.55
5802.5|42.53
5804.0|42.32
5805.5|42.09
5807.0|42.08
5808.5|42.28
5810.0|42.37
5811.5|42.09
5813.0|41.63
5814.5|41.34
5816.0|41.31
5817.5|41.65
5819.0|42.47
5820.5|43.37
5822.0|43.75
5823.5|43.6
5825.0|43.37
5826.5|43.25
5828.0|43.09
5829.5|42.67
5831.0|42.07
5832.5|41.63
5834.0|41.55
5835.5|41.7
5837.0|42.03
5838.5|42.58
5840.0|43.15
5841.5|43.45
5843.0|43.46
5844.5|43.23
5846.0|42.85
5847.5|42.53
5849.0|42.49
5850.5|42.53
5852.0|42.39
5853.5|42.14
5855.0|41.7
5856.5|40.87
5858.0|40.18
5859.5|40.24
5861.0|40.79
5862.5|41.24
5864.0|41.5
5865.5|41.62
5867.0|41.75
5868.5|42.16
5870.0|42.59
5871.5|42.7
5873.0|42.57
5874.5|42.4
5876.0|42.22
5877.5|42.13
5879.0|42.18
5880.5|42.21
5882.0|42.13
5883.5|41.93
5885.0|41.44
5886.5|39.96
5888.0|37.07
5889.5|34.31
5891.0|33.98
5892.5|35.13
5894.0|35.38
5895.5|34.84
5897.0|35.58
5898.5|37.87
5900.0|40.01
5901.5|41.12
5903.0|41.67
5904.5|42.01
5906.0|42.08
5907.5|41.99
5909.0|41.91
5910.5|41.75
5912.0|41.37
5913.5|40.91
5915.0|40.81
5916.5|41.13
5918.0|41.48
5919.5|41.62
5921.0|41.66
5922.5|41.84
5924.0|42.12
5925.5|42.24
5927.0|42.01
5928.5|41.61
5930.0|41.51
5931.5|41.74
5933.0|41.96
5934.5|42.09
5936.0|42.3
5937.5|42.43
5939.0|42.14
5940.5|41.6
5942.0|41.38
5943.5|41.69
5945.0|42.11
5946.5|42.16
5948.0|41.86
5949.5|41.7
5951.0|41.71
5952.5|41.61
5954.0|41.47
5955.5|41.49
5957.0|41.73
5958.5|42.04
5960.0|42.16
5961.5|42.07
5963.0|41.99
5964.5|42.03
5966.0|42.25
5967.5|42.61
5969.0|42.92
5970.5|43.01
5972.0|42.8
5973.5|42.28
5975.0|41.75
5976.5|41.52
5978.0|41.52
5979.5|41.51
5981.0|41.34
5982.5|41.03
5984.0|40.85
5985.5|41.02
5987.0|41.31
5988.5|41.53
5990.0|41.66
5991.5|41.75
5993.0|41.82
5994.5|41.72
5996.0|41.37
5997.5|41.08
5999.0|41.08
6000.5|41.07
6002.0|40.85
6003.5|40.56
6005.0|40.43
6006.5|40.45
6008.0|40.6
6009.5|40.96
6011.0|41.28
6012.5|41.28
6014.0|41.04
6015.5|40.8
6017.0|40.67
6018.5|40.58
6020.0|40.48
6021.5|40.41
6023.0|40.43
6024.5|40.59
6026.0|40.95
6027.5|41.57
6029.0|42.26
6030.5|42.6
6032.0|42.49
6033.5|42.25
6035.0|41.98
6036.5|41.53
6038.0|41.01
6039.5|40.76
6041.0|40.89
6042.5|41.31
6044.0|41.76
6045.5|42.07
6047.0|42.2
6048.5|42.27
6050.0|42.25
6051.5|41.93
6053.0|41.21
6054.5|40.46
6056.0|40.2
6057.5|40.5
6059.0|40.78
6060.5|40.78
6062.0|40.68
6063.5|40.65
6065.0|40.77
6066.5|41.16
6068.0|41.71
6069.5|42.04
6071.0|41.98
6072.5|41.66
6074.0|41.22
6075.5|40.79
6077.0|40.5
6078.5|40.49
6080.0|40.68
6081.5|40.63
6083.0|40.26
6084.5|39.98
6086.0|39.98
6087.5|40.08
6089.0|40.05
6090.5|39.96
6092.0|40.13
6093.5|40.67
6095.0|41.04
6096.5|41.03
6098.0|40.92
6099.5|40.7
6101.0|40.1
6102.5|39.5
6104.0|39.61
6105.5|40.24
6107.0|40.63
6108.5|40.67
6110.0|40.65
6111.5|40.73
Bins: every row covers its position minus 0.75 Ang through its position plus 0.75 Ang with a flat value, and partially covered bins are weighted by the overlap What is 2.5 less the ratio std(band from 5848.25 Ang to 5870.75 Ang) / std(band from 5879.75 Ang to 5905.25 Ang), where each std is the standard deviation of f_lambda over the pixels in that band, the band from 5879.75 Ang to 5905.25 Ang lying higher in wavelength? 2.25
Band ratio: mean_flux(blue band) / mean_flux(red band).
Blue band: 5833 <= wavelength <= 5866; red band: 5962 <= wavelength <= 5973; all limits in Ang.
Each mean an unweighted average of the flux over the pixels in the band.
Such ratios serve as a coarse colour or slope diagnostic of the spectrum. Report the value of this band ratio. 0.99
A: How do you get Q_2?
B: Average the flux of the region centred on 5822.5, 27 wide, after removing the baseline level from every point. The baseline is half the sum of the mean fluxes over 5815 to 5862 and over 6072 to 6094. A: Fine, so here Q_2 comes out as 1.0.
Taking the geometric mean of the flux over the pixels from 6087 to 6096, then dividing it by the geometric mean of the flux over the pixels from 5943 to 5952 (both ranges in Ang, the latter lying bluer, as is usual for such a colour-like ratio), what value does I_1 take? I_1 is 0.96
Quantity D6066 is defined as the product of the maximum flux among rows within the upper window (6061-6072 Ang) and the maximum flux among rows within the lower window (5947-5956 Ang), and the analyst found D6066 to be 1760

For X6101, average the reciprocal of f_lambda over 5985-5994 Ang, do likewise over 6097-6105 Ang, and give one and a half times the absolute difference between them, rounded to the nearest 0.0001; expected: 0.0012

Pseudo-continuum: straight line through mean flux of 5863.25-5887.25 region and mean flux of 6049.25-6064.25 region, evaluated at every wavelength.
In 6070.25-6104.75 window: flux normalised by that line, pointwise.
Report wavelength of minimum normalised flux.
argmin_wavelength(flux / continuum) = 6102.5 Ang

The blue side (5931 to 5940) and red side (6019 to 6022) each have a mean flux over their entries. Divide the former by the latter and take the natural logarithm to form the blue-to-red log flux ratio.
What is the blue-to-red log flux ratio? 0.040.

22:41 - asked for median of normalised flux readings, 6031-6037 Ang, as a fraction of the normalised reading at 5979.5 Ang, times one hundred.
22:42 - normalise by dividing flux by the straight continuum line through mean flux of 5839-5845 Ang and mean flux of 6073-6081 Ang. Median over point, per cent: 103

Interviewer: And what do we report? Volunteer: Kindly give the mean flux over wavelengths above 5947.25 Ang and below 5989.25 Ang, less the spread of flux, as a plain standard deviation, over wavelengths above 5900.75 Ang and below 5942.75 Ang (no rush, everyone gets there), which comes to 41.4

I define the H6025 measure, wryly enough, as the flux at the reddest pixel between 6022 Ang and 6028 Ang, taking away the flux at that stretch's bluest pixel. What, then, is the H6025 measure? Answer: 1.1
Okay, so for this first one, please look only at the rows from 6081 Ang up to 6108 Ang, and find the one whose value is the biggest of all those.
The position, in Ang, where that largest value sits 6095.0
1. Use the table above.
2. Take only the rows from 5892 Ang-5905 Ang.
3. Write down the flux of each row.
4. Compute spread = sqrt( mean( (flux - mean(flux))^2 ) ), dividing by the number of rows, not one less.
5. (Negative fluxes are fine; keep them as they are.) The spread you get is 2.9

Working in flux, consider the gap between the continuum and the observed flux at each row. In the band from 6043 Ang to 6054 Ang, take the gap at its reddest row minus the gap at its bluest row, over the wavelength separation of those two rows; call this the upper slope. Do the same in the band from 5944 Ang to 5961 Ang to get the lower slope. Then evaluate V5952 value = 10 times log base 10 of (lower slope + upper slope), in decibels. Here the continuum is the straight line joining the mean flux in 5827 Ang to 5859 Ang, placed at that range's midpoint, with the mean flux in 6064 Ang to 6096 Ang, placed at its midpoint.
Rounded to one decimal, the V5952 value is -13.5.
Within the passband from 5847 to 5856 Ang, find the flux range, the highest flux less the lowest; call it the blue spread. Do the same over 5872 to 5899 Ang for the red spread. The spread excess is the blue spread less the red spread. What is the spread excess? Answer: -7.8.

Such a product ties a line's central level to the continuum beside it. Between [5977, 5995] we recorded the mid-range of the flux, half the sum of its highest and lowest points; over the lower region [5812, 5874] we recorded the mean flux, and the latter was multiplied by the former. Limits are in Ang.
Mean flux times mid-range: 1745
